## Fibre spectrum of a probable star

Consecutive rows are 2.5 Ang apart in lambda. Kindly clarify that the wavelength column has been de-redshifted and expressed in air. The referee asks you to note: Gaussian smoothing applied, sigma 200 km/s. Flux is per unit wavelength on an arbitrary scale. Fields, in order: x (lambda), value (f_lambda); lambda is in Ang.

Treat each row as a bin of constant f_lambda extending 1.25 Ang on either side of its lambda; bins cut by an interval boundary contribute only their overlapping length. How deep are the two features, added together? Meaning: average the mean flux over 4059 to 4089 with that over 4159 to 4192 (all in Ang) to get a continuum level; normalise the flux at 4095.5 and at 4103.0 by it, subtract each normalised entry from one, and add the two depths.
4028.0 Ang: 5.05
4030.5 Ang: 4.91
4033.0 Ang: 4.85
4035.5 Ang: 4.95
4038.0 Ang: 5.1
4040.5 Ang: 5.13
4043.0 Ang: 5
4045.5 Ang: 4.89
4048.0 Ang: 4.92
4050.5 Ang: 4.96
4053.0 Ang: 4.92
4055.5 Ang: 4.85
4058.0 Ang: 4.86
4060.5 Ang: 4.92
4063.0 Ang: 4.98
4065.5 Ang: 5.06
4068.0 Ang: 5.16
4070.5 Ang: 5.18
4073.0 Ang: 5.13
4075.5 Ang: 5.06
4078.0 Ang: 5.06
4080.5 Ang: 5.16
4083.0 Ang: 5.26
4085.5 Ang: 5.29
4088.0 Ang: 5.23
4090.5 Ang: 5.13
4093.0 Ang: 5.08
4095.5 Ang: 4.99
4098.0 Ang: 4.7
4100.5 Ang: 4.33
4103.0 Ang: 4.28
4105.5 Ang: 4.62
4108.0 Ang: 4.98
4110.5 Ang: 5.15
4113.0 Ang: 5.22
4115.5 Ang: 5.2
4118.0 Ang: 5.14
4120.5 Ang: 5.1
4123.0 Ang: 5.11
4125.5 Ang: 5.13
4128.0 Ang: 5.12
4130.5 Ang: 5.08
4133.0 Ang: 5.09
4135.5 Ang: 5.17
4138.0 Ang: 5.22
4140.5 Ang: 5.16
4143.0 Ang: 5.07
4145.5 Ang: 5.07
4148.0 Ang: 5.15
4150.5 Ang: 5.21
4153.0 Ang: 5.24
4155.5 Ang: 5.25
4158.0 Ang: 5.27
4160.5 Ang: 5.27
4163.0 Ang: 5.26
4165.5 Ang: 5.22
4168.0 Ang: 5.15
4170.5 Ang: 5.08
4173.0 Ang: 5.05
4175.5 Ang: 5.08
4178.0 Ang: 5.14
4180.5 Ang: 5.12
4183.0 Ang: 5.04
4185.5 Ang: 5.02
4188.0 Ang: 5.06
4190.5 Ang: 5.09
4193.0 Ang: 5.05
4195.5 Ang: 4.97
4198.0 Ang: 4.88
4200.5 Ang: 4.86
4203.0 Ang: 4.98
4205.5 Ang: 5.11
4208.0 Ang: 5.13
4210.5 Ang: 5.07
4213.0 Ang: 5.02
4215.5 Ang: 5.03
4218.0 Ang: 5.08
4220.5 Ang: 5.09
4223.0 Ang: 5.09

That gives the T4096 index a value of 0.19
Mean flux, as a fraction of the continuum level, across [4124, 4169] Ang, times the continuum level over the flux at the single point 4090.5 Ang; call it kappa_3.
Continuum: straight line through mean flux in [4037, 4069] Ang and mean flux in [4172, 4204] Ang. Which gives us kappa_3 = 1.00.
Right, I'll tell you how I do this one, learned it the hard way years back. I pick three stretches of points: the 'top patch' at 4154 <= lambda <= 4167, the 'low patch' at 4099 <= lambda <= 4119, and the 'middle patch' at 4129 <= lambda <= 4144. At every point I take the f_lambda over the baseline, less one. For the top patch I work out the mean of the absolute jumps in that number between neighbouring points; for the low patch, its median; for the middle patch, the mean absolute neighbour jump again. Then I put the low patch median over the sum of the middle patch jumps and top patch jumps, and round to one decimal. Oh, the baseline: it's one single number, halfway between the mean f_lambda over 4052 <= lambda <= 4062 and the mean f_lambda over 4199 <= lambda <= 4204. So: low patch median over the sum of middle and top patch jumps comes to 2.1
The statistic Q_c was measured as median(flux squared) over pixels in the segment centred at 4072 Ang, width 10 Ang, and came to 26.47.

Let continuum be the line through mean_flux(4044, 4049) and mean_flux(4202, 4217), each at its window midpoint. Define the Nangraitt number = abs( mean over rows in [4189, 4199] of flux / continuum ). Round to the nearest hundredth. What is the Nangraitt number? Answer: 0.99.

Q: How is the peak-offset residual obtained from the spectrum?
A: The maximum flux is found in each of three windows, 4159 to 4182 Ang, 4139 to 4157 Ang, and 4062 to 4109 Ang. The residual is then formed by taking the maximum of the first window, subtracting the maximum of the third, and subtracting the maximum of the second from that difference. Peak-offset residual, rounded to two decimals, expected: -5.27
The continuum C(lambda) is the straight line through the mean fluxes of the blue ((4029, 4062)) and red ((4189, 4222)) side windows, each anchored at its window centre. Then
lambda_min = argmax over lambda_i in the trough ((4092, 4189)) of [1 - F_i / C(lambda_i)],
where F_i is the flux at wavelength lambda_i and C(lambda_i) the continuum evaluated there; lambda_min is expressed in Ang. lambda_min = 4103.0 Ang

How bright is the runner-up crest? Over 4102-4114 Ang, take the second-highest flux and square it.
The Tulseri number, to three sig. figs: 26.5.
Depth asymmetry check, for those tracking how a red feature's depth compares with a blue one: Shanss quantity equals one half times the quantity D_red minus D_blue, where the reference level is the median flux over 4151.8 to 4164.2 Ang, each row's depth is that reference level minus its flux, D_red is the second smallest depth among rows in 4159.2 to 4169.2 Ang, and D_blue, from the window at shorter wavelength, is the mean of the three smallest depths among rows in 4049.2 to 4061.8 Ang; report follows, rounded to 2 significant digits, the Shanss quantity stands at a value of -0.16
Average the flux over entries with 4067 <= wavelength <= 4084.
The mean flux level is 5.14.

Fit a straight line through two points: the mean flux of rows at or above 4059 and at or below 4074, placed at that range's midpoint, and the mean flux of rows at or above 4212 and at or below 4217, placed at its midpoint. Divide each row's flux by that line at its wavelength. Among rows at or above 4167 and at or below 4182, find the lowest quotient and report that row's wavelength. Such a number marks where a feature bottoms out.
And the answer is 4173.0 Ang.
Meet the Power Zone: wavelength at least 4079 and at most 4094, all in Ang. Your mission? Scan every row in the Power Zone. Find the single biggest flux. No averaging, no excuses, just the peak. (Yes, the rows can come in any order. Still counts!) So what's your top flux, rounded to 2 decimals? 5.29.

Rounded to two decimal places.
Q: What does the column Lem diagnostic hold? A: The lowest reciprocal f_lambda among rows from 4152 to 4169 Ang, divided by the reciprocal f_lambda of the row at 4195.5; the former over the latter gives 0.94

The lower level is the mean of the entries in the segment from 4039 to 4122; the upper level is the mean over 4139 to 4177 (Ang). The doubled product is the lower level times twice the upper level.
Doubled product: 51.7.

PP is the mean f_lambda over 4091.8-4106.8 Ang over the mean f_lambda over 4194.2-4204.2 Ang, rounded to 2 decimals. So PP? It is 0.95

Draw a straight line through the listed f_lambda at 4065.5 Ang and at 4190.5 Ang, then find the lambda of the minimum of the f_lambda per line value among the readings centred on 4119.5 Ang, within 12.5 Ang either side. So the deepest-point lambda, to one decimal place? 4108.0 Ang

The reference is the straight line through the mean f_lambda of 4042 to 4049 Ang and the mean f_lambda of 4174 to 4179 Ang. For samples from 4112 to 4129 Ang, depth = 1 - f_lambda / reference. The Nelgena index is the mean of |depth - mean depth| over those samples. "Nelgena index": 0.0083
